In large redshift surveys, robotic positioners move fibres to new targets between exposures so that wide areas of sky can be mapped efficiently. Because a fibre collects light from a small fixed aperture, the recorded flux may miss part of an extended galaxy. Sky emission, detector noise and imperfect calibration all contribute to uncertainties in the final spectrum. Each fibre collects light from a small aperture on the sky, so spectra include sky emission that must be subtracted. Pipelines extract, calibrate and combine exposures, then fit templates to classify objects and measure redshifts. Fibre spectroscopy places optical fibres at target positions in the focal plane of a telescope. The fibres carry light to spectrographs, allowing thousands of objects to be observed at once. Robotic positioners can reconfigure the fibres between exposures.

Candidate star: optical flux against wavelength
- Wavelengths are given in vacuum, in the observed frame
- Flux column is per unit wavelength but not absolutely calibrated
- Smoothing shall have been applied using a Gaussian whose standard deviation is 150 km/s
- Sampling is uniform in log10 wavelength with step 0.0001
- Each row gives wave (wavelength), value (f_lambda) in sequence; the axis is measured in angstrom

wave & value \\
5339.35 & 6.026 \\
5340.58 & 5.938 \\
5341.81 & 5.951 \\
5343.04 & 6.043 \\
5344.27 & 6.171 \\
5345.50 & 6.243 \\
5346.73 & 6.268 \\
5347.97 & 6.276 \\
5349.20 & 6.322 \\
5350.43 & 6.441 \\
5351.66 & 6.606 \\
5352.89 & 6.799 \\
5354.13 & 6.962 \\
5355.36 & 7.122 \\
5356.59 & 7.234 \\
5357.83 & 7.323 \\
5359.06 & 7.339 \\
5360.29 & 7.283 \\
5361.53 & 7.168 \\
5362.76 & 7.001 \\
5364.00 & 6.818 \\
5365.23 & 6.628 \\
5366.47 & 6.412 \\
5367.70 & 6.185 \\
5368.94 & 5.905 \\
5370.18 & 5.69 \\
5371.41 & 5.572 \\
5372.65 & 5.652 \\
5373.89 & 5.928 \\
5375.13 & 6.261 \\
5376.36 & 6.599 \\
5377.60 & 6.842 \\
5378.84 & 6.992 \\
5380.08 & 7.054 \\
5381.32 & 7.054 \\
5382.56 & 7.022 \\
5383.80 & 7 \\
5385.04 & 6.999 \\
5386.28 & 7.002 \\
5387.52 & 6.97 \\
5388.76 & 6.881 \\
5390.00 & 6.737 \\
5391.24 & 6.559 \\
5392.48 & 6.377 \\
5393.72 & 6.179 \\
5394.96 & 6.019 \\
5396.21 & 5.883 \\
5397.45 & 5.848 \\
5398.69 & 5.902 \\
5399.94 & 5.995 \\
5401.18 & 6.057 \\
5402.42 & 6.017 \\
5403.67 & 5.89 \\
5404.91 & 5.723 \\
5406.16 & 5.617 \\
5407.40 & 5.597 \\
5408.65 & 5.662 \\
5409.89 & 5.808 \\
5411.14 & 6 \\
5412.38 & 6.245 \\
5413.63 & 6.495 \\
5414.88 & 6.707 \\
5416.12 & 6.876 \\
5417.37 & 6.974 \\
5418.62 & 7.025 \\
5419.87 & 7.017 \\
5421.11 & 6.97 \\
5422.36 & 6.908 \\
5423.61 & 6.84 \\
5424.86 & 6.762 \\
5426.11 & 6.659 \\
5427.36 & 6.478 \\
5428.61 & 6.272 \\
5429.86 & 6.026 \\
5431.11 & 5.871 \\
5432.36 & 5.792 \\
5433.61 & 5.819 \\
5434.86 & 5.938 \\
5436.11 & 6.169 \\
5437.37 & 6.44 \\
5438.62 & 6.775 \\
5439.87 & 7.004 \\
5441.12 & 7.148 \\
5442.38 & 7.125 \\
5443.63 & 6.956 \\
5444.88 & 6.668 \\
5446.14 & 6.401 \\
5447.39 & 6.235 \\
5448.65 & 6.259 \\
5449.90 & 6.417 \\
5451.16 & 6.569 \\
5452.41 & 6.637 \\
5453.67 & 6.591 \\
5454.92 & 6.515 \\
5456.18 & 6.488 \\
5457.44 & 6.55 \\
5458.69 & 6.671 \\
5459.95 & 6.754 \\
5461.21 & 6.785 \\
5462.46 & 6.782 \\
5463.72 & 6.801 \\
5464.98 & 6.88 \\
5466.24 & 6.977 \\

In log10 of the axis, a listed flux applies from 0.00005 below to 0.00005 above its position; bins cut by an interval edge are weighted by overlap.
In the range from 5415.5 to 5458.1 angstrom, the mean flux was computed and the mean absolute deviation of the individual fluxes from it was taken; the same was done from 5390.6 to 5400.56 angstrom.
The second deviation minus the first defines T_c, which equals -0.11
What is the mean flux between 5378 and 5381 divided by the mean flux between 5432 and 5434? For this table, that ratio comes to 1.21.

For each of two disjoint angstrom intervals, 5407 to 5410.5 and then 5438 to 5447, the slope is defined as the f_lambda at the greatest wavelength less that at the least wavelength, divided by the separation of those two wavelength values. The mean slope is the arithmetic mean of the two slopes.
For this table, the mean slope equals 0.018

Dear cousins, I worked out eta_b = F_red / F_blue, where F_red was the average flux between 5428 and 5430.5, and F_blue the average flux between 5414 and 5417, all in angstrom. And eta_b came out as 0.91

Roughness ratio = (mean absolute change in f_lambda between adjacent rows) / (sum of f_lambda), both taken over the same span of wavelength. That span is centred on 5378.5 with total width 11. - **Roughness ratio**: 0.0024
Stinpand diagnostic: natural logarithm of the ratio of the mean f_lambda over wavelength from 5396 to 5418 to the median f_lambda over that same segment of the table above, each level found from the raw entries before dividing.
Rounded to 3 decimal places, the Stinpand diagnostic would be 0.021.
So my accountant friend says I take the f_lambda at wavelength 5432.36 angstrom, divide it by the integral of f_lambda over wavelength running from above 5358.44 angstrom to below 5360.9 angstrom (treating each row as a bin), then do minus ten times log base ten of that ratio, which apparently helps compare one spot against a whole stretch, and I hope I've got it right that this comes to 4.9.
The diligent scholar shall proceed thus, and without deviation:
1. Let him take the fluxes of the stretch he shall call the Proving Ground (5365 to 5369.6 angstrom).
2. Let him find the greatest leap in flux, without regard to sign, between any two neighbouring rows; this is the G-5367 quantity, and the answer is 0.280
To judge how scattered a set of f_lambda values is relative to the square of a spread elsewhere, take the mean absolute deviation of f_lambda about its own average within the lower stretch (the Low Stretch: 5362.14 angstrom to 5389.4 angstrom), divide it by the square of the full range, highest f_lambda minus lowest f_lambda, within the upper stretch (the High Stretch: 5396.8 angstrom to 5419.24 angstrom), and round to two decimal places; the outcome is 0.22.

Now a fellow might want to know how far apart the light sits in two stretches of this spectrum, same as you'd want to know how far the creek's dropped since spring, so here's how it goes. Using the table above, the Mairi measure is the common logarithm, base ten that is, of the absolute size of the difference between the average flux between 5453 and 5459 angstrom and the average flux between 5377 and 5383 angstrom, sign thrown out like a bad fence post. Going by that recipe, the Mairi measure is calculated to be -0.37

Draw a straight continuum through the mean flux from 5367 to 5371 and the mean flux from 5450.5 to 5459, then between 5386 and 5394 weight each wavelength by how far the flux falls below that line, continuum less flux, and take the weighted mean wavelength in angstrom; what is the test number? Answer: 5388.7 angstrom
